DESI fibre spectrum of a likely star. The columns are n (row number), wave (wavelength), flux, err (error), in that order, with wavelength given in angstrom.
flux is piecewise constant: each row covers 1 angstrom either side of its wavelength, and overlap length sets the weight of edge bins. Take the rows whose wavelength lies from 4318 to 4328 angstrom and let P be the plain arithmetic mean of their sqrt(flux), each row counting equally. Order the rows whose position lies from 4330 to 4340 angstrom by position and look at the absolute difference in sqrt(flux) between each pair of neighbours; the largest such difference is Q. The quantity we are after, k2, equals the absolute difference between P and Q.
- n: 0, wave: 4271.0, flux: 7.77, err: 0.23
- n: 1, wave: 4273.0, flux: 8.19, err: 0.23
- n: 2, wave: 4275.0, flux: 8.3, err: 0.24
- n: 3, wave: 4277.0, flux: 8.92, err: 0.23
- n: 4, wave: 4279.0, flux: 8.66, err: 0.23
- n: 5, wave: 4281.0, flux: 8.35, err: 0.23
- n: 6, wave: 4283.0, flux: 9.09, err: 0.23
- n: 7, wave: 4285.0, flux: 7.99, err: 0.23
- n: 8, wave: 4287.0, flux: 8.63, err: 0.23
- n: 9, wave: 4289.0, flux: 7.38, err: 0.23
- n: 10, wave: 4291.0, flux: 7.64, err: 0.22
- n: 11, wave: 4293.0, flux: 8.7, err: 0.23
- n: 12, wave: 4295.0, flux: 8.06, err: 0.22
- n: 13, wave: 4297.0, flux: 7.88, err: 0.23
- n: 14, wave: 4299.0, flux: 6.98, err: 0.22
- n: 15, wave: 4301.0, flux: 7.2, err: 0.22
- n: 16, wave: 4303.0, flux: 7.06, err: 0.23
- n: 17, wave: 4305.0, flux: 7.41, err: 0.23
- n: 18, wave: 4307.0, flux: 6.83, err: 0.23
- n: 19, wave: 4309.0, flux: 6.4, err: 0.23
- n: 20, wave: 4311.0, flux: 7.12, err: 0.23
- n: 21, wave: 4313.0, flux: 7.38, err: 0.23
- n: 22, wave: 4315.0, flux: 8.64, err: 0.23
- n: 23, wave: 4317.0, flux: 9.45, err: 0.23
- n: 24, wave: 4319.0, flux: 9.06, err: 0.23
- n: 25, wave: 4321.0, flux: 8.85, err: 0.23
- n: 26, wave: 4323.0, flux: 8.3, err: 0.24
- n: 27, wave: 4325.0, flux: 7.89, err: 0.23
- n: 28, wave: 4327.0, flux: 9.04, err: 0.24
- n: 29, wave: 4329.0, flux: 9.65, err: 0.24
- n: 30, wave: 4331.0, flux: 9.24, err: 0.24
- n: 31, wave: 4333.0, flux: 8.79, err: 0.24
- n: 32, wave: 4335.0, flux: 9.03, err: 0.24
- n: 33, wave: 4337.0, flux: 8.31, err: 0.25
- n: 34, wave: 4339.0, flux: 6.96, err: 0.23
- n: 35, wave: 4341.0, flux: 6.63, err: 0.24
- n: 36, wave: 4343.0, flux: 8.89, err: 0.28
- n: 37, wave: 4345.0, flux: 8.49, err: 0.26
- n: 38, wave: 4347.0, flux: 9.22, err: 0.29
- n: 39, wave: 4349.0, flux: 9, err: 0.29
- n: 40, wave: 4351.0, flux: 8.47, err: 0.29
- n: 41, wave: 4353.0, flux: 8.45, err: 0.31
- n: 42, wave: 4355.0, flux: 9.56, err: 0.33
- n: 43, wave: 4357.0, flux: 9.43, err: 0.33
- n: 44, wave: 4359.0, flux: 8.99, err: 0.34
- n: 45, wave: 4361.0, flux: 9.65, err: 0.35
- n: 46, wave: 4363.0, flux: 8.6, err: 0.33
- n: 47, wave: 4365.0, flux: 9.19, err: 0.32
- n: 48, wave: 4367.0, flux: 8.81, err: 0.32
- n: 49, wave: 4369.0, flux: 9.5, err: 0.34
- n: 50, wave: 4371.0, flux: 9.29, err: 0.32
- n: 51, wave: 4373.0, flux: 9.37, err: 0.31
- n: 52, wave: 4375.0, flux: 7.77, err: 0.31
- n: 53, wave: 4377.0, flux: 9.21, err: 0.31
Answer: 2.69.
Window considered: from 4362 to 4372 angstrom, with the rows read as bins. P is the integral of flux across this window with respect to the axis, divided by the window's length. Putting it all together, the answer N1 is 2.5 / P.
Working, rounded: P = 9.1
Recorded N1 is 0.28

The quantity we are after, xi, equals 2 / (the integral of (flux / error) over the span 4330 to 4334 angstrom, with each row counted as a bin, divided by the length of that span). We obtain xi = 0.053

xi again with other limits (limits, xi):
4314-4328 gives 0.053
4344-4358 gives 0.067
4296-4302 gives 0.061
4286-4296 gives 0.056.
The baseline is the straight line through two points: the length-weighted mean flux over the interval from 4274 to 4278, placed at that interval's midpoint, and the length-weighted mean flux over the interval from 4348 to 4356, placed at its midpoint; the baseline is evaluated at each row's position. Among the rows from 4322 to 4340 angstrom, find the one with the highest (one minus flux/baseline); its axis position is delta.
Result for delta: 4339.0 angstrom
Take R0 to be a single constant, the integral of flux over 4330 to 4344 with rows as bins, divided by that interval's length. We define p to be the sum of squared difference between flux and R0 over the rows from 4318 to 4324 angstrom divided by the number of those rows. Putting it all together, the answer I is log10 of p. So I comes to -0.49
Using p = 0.3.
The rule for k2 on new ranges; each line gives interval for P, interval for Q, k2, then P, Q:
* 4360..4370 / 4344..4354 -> 2.90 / 3.02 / 0.123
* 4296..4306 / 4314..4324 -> 2.57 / 2.70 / 0.135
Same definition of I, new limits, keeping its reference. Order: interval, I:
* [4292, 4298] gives -0.90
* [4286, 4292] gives -0.36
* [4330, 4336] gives -0.22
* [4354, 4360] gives 0.07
